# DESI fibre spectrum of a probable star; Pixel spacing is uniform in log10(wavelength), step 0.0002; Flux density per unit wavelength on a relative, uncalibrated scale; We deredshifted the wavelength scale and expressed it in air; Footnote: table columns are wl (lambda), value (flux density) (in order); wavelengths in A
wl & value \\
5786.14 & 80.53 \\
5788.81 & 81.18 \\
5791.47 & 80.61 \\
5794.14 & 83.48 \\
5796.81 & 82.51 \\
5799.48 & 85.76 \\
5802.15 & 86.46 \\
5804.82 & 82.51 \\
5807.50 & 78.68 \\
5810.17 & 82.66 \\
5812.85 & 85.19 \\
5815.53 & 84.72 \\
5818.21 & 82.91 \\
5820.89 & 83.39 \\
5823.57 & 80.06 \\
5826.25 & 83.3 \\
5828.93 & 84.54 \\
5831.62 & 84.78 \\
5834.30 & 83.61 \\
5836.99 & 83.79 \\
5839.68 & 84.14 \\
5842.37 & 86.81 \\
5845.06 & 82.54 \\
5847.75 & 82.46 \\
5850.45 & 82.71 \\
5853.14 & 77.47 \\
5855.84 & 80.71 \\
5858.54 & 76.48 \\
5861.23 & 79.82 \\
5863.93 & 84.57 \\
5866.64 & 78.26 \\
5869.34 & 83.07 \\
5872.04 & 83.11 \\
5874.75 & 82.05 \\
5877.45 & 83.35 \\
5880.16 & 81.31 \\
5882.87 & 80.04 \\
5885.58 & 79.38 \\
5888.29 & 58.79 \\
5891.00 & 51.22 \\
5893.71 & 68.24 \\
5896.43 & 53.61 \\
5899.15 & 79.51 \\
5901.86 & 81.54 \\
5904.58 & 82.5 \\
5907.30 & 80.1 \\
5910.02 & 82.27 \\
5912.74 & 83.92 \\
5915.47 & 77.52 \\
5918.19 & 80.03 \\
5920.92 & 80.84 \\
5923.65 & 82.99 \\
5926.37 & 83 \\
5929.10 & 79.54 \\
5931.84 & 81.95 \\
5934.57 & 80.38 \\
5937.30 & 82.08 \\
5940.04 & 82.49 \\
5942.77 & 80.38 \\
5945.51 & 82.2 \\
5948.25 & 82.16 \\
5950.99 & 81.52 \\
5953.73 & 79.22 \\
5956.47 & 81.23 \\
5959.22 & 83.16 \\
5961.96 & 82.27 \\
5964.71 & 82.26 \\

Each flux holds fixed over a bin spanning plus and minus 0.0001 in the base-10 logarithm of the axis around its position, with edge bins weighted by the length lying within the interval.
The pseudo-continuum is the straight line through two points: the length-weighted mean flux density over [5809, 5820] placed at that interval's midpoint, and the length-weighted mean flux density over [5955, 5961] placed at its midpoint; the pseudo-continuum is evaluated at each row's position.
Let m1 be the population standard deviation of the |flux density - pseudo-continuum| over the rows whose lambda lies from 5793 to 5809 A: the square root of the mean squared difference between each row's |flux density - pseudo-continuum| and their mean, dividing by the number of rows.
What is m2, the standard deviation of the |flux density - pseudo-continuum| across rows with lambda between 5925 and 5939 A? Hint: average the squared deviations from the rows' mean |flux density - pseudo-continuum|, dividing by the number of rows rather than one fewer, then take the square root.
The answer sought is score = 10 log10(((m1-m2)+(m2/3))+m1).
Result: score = 3.5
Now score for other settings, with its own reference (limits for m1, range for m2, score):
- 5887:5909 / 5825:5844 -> 13.8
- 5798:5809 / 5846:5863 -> 1.6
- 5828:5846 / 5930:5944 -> 1.6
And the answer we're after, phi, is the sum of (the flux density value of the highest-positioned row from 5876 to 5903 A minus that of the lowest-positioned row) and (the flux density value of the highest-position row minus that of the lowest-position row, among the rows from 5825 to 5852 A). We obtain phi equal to -2.4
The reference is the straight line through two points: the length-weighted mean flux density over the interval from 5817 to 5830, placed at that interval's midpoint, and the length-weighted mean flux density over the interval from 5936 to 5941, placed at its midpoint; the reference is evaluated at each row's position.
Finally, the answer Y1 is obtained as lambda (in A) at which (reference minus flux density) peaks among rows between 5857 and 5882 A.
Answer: 5858.54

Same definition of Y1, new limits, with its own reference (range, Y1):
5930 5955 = 5953.73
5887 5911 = 5891.00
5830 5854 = 5853.14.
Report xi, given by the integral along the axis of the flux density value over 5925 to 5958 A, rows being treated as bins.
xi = 2685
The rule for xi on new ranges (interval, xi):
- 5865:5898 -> 2430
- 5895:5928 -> 2606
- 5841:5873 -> 2607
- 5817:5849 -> 2674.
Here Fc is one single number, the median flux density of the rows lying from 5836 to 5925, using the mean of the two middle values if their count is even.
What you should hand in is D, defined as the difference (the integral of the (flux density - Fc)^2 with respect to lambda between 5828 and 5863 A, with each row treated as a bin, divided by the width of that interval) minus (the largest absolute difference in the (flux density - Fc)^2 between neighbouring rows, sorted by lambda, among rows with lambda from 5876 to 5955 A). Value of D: -755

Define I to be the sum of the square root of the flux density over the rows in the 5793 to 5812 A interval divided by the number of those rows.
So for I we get 9.12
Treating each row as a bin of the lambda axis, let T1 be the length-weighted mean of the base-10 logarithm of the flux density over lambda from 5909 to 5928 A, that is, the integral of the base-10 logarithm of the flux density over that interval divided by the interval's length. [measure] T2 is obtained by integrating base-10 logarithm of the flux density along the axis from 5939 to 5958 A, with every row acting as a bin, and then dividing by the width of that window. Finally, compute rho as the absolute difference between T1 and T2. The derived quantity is 0.001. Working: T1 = 1.911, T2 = 1.91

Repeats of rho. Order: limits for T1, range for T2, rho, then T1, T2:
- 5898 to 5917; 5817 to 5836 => 0.011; 1.909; 1.92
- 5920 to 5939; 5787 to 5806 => 0.009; 1.911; 1.92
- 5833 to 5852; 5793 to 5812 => 0.002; 1.922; 1.92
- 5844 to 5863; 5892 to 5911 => 0.036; 1.905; 1.87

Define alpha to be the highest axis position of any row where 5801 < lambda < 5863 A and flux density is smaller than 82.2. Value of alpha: 5861.23 A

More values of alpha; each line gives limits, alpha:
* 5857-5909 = 5907.30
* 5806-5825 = 5823.57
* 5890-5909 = 5907.30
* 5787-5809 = 5807.50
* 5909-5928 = 5920.92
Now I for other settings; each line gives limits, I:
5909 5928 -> 9.03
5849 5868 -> 8.94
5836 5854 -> 9.10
